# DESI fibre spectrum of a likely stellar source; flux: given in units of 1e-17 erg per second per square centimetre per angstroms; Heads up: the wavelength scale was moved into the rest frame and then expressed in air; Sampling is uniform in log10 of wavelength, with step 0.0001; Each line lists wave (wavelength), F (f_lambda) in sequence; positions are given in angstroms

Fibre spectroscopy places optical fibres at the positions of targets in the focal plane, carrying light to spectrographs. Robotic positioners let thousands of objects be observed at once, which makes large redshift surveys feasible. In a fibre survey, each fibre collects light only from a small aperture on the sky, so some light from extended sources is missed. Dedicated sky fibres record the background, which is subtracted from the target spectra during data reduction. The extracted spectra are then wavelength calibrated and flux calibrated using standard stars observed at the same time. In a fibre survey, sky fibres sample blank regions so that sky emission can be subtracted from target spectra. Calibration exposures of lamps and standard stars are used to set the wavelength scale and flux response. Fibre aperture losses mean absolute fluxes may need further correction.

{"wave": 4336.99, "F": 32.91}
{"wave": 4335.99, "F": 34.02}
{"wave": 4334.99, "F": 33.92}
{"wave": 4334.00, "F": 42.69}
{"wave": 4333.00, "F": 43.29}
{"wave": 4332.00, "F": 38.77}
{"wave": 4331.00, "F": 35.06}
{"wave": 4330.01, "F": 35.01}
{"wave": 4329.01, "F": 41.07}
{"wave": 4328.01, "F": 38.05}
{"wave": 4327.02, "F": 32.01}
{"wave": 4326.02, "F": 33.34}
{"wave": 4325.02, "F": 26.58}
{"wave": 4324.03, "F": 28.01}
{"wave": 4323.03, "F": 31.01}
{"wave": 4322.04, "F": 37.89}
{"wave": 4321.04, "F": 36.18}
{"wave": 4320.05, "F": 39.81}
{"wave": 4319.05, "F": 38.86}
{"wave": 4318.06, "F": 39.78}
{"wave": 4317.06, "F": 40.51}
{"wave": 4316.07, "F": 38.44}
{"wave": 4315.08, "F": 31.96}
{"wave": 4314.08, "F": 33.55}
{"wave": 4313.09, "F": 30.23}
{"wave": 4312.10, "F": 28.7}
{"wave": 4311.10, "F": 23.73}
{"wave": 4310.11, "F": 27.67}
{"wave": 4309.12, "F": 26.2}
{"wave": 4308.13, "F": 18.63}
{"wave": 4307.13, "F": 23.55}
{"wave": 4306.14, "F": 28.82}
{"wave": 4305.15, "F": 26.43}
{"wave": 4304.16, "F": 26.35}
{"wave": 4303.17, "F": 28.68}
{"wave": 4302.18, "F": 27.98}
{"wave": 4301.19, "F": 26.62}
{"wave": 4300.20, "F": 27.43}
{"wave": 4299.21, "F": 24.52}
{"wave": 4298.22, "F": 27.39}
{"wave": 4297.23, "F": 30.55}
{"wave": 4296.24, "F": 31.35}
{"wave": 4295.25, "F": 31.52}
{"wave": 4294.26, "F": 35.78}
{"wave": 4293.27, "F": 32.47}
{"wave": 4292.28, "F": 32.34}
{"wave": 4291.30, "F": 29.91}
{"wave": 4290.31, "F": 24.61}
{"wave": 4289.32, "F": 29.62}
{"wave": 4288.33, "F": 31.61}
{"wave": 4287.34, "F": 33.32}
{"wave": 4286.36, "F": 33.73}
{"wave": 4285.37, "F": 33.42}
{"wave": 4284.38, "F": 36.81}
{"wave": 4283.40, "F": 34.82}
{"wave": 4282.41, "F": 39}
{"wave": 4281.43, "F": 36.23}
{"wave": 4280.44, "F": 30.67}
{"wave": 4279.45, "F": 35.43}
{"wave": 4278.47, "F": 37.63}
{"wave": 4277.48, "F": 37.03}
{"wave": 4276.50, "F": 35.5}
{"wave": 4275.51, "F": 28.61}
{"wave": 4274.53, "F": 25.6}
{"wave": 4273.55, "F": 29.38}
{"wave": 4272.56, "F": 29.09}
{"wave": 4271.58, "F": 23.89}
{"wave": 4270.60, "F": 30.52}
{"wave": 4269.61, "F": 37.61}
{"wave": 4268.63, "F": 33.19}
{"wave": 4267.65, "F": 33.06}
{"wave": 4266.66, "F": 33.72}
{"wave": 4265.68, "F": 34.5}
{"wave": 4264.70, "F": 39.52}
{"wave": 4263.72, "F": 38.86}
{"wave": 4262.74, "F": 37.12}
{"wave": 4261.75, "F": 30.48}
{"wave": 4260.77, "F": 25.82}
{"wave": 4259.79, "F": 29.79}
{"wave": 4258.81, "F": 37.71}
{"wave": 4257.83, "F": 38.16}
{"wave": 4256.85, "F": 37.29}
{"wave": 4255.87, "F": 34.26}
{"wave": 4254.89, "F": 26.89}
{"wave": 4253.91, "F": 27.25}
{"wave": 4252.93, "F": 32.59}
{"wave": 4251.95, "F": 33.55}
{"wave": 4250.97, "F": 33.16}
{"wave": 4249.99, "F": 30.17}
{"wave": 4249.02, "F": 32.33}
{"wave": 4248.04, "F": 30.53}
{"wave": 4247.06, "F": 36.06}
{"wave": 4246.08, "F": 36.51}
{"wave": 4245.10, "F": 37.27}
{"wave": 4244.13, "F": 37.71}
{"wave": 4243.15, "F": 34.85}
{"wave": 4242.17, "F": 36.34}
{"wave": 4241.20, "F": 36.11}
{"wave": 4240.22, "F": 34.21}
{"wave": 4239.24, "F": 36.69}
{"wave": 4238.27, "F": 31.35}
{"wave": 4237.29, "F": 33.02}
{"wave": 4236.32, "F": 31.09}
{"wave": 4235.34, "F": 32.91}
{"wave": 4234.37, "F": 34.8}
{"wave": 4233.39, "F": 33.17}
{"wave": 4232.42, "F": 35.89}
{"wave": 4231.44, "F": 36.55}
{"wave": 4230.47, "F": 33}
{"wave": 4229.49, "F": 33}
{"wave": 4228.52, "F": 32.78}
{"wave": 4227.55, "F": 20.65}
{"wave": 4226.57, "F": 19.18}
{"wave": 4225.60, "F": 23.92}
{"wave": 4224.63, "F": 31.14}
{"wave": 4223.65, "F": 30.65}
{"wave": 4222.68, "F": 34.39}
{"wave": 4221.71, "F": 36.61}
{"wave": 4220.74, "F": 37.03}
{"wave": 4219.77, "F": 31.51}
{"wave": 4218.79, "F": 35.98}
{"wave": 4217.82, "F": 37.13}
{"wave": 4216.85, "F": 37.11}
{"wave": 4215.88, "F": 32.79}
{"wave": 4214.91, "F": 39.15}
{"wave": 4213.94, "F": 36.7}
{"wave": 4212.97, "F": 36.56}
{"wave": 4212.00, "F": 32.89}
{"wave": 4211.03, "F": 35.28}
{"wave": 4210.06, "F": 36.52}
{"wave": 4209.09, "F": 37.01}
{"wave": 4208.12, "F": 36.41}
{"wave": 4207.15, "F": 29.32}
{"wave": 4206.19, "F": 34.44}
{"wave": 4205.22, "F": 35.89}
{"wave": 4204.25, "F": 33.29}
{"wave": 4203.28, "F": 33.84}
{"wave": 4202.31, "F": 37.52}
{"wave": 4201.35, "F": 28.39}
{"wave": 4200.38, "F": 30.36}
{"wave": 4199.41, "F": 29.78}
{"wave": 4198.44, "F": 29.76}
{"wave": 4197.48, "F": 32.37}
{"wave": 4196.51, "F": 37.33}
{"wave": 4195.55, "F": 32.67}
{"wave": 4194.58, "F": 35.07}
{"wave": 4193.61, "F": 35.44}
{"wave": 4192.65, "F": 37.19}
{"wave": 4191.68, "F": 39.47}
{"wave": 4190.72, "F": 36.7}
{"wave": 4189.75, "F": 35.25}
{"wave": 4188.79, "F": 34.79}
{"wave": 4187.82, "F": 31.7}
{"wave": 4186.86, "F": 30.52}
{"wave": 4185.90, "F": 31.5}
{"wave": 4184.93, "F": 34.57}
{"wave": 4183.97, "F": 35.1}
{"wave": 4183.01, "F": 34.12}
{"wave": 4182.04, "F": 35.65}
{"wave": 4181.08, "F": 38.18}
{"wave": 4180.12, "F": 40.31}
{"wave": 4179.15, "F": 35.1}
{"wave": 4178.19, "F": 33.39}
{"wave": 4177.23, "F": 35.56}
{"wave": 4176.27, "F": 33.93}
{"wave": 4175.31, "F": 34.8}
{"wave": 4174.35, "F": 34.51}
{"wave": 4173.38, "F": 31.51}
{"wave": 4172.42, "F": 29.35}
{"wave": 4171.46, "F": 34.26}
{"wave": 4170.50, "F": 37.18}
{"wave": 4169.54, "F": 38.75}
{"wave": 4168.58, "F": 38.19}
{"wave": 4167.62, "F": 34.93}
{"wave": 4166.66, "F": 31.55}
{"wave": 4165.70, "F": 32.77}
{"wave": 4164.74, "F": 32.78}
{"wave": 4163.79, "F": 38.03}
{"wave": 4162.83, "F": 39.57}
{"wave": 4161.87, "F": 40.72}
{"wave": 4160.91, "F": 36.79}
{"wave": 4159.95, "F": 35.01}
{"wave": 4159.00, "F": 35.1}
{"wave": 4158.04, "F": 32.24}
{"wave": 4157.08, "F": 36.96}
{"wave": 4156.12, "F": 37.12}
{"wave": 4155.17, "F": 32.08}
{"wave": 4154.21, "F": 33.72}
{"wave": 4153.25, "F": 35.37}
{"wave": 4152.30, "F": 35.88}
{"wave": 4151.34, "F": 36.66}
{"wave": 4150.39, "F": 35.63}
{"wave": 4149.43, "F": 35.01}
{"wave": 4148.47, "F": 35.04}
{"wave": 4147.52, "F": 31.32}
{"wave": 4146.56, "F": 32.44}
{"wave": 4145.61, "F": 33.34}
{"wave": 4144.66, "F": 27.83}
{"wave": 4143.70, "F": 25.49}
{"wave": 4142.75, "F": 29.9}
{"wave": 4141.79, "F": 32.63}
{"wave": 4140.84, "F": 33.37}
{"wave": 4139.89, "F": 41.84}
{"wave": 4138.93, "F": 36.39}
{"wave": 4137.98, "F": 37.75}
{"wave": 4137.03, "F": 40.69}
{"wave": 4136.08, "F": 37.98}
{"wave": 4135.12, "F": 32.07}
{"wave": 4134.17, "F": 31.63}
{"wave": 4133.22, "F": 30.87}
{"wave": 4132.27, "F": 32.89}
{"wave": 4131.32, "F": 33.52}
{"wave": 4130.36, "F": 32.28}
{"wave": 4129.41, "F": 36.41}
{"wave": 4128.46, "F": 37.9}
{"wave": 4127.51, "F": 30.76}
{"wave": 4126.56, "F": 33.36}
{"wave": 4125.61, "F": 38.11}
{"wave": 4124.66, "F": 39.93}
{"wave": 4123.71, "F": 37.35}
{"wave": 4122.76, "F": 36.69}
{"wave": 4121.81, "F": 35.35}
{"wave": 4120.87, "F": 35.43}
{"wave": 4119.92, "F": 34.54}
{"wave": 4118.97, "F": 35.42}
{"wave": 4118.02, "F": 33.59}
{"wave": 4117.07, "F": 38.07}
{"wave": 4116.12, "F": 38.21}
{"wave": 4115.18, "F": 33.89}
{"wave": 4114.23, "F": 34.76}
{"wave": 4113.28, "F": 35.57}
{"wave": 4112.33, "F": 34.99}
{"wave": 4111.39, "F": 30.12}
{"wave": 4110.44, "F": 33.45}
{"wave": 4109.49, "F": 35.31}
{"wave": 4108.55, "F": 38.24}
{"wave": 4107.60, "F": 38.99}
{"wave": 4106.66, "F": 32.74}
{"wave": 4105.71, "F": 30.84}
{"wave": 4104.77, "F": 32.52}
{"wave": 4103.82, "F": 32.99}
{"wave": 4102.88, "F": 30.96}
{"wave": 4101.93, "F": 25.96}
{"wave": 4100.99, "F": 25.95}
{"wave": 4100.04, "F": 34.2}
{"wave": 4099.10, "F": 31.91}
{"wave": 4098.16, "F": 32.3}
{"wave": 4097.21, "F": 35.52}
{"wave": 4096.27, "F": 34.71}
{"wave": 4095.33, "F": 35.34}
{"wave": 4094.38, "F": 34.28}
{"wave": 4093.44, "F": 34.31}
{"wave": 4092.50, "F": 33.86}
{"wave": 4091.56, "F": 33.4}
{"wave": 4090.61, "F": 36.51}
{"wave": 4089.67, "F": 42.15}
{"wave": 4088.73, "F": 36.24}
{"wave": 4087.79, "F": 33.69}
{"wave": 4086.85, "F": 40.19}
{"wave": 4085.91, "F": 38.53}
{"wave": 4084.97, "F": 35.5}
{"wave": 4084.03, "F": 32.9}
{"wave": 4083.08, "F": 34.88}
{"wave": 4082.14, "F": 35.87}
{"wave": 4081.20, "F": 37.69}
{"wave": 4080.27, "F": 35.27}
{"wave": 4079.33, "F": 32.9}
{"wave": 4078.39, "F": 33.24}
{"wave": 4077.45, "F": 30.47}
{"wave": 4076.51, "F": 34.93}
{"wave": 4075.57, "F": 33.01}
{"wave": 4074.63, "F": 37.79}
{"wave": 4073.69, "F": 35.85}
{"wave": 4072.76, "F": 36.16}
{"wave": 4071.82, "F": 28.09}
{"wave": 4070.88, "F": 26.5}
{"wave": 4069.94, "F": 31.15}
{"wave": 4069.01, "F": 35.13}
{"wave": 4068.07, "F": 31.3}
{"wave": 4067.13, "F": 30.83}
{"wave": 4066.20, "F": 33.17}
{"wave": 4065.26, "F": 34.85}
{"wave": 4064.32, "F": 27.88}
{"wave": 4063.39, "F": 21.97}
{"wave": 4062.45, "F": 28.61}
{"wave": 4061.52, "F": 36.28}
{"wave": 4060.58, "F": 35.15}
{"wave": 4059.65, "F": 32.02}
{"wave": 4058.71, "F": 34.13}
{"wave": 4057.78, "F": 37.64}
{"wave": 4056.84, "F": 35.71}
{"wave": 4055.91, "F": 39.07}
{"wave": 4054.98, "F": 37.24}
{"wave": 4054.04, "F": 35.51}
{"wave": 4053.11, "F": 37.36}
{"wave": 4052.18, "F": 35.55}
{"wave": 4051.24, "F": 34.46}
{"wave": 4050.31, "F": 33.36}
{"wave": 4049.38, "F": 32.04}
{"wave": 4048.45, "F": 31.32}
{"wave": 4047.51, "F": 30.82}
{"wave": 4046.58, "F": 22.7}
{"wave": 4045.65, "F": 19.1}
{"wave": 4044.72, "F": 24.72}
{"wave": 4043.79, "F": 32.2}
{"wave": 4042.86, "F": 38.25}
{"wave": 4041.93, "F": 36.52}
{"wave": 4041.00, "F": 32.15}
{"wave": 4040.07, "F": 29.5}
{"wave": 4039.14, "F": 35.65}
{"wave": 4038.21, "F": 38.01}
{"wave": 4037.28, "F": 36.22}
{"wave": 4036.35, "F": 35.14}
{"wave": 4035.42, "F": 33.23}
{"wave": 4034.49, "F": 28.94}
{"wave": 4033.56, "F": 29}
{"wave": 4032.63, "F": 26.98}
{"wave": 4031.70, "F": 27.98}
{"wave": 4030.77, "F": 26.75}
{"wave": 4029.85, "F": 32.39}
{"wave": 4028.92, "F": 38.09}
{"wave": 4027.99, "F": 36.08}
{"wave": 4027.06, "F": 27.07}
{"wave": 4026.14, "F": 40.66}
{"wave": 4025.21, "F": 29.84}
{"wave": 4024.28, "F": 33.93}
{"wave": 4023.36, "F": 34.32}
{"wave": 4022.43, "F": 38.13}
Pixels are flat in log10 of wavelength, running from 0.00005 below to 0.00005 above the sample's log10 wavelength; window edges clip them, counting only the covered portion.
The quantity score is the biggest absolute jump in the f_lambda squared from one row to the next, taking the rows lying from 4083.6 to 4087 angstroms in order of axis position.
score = 224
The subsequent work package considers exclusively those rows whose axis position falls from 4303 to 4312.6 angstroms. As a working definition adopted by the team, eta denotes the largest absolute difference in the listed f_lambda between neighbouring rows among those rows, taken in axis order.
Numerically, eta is 7.6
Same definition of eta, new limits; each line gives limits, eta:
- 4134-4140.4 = 5.9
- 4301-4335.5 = 8.8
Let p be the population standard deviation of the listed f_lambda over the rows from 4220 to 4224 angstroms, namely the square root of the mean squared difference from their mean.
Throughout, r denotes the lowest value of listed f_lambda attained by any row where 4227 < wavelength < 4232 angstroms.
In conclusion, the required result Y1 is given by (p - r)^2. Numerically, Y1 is 328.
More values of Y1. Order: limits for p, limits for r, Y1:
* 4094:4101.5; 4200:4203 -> 648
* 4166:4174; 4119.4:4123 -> 981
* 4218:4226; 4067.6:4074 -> 503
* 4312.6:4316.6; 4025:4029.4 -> 576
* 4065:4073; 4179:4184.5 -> 964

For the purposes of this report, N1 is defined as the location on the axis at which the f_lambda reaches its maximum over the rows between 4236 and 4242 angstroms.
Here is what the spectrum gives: 4239.24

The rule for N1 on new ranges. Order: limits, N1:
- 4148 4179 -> 4161.87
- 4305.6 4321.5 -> 4317.06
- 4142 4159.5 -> 4156.12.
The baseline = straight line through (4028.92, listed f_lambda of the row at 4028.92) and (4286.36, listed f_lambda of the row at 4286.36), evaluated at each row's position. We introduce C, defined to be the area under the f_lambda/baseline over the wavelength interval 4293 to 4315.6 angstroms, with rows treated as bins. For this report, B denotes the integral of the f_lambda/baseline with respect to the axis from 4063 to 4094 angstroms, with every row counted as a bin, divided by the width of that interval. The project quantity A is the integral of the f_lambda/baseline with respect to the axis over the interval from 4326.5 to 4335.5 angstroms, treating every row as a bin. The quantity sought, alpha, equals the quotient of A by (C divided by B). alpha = 0.5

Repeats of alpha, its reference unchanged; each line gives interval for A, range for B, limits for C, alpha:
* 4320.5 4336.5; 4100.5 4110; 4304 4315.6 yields 1.6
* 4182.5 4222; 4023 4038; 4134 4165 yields 1.1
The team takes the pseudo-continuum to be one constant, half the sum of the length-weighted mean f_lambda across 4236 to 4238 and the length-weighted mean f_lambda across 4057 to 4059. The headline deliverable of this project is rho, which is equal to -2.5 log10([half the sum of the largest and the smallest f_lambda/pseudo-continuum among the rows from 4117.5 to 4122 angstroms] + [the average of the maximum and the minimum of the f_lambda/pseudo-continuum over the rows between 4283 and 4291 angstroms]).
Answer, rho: -0.71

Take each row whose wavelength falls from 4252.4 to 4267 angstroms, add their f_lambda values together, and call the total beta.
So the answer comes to 504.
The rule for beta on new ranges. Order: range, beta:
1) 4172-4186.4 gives 518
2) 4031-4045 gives 484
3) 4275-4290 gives 513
